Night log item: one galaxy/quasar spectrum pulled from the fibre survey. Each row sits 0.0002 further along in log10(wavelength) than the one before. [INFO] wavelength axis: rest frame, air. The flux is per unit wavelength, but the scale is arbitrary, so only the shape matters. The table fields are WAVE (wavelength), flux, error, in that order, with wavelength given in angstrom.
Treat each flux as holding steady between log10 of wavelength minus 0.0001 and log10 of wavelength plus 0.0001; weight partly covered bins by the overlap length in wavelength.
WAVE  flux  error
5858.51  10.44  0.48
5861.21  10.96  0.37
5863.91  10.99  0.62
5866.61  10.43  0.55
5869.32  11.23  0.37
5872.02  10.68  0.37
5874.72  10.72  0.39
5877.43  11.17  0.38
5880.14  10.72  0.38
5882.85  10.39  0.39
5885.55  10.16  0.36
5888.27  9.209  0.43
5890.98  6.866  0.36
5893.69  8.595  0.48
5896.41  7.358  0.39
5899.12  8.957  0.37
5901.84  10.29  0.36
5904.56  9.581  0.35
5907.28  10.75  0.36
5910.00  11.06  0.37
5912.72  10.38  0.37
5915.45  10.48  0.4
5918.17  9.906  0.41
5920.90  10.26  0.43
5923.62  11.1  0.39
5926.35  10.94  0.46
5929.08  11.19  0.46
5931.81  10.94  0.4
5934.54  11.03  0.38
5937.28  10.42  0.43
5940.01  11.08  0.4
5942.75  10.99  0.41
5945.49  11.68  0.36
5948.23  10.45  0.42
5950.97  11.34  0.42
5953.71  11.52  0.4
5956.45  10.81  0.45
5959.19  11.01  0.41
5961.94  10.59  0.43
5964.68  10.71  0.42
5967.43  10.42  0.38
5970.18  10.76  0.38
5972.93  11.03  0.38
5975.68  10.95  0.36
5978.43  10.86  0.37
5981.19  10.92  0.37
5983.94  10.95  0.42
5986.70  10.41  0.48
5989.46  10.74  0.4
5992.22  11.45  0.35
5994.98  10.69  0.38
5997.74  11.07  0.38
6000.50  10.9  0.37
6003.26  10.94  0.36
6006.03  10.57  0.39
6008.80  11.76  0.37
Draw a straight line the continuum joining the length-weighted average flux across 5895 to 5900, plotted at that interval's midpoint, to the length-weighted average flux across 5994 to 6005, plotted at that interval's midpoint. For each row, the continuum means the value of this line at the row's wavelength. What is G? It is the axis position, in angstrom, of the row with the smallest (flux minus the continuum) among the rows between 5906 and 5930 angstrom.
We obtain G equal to 5918.17 angstrom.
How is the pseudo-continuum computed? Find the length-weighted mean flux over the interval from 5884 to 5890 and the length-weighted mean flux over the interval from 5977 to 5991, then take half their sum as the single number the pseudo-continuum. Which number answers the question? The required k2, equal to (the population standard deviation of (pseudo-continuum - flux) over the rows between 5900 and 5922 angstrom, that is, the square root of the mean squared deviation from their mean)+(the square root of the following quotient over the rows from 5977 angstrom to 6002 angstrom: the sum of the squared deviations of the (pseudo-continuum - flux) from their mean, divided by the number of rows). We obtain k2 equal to 0.7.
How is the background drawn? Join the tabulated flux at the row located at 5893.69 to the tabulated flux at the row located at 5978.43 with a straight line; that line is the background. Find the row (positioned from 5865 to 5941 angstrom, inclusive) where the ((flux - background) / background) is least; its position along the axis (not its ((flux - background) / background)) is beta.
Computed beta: 5890.98 angstrom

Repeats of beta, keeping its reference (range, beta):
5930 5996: 5986.70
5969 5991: 5986.70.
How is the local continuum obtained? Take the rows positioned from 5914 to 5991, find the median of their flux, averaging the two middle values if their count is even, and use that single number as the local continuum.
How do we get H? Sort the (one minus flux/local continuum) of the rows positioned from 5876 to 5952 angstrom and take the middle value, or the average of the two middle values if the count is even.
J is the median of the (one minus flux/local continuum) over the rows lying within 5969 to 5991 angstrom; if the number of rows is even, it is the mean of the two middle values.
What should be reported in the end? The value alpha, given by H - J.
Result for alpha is 0.04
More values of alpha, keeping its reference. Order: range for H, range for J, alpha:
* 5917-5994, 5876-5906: -0.12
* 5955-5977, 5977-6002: 0.01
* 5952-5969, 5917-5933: 0.02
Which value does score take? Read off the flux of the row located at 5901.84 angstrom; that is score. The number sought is 10.29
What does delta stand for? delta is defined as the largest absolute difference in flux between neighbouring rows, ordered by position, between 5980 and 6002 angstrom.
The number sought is 0.8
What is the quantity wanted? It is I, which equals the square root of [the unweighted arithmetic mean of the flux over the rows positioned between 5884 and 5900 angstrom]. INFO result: 2.92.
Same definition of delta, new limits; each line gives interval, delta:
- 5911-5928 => 0.8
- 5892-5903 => 1.6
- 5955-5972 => 0.4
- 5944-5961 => 1.2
